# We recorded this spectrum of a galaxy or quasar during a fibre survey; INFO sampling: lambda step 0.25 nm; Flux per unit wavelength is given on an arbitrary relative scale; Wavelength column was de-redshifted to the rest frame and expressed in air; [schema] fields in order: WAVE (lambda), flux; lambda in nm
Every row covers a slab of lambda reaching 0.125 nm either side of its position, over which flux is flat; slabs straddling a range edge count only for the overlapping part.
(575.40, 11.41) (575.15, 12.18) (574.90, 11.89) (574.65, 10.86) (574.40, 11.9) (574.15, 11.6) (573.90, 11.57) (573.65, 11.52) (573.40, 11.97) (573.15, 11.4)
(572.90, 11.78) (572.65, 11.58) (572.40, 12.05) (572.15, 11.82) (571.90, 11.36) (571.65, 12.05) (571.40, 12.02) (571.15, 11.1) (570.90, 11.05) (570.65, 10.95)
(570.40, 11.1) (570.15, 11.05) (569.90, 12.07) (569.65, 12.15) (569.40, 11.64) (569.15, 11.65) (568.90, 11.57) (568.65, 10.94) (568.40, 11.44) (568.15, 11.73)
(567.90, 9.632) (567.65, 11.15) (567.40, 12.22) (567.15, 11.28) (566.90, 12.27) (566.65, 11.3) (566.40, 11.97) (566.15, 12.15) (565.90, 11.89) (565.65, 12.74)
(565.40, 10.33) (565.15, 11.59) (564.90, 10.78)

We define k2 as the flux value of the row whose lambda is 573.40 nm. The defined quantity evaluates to 11.97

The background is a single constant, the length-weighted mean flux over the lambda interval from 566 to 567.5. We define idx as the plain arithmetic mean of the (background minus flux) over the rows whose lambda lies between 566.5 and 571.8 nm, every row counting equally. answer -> 0.41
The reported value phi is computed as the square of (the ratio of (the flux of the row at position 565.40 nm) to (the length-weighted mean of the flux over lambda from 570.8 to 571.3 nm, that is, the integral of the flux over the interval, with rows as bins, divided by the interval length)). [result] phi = 0.86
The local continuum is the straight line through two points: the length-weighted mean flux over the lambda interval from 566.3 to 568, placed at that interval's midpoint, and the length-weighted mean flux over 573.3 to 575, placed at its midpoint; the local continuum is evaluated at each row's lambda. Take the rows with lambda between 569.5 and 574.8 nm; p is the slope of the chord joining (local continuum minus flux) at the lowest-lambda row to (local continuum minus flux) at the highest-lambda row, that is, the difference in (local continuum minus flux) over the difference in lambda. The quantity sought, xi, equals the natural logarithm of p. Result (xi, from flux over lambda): -1.3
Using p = 0.28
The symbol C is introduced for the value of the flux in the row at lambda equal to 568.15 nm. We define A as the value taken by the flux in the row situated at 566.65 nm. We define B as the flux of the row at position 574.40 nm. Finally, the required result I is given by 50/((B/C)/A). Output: 557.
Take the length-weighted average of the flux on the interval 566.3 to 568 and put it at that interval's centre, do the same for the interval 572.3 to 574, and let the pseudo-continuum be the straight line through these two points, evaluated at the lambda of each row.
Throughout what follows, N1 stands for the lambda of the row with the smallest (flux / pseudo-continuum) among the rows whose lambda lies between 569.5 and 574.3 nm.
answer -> 570.65 nm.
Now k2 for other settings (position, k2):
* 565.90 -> 11.89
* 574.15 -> 11.6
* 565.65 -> 12.74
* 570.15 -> 11.05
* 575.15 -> 12.18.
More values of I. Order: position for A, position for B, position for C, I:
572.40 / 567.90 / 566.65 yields 707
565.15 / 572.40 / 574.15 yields 558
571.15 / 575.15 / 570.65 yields 499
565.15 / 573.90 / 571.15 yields 556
